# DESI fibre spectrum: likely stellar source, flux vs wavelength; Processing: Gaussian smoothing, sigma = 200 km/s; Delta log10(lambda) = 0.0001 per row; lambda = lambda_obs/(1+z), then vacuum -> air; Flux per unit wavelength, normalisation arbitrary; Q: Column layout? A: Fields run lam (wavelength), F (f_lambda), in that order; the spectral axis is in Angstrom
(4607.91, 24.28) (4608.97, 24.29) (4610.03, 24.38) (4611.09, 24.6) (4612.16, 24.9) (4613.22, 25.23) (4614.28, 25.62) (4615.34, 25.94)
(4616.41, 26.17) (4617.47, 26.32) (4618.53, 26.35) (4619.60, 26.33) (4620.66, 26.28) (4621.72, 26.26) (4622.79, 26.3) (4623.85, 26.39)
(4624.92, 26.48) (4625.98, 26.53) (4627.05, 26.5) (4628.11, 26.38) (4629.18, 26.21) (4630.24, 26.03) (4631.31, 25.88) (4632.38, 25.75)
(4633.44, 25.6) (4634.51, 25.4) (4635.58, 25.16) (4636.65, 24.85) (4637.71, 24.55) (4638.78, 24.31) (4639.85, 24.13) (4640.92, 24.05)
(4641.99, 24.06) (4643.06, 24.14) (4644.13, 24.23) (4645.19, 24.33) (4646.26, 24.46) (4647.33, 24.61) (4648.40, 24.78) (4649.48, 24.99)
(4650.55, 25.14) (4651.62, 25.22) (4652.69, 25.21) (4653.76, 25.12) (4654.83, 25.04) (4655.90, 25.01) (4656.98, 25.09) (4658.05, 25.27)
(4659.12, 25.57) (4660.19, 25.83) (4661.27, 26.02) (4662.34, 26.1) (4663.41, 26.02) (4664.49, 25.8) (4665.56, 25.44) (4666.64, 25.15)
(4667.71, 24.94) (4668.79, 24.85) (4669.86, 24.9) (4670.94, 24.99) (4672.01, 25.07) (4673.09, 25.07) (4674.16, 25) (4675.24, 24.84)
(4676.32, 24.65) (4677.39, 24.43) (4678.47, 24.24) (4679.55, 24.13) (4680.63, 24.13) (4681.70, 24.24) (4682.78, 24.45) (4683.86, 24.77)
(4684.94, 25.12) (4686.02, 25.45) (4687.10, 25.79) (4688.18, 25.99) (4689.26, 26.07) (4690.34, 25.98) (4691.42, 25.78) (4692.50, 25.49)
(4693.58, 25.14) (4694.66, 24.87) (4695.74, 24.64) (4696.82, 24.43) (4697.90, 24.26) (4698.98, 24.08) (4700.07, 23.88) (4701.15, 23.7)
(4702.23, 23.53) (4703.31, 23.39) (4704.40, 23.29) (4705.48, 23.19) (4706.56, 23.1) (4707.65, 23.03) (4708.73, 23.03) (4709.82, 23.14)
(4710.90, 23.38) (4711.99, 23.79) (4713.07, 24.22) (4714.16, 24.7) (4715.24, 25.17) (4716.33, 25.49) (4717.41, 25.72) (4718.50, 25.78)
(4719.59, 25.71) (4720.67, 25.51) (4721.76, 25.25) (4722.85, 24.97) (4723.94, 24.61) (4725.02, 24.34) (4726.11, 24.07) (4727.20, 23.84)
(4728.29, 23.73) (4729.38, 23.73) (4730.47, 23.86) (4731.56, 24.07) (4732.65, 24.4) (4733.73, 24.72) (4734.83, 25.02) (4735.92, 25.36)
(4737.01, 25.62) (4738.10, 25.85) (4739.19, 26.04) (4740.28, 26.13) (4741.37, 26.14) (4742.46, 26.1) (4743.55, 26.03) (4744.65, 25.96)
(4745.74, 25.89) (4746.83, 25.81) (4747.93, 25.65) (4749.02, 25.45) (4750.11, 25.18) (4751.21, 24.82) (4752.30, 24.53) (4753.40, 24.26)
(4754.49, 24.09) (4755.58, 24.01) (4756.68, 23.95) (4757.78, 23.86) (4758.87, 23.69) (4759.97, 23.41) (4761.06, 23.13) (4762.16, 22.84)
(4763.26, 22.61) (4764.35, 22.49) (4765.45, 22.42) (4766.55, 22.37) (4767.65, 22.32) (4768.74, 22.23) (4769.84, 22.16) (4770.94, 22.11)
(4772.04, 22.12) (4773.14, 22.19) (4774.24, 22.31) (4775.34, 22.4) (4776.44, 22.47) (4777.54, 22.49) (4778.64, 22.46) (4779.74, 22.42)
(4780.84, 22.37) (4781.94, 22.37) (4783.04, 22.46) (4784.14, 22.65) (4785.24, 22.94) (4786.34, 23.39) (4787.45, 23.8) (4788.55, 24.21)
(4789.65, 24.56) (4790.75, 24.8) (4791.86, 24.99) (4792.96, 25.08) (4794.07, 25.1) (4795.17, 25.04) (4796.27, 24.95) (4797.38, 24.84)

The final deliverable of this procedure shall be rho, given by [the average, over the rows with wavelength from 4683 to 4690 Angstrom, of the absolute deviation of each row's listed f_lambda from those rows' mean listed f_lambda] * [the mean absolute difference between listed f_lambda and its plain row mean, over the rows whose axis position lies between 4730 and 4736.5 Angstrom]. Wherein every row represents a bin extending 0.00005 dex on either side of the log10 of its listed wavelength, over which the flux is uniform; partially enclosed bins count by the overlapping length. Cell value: 0.19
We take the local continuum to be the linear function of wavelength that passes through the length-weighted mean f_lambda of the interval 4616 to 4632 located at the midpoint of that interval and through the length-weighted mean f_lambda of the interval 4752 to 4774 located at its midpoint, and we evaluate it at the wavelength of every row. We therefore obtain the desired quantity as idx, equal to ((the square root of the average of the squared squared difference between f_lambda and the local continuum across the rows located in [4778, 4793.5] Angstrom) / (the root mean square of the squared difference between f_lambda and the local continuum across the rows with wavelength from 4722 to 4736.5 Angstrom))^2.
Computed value 12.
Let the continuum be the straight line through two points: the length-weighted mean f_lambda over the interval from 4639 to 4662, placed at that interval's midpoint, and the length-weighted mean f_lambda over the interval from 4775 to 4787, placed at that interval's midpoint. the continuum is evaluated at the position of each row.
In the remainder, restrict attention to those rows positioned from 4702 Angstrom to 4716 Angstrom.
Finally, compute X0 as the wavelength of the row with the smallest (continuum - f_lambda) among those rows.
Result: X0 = 4715.24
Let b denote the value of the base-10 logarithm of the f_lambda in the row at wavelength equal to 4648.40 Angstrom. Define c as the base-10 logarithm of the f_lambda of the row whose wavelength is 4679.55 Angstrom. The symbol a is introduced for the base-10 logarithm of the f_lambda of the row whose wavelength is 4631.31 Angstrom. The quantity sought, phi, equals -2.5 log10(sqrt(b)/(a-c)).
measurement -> -4.0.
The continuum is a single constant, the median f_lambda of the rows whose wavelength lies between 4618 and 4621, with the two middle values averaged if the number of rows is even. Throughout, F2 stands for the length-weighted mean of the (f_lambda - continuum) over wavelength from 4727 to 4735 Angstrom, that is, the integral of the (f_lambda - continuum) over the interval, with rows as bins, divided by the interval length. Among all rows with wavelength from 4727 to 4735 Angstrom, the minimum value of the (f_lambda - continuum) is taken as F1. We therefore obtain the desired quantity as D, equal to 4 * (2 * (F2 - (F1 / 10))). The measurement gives -15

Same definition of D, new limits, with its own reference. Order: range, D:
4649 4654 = -8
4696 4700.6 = -15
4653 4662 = -7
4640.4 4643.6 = -16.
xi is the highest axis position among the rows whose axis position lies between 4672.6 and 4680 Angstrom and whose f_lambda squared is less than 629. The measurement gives 4679.55 Angstrom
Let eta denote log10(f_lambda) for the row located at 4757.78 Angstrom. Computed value 1.38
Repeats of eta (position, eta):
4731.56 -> 1.38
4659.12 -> 1.41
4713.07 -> 1.38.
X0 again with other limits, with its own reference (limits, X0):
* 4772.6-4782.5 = 4777.54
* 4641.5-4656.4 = 4652.69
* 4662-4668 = 4662.34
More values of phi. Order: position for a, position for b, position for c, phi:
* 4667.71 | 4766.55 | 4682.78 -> -5.3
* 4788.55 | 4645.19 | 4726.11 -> -6.7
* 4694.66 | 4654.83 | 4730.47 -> -4.5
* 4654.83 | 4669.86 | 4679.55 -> -4.7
